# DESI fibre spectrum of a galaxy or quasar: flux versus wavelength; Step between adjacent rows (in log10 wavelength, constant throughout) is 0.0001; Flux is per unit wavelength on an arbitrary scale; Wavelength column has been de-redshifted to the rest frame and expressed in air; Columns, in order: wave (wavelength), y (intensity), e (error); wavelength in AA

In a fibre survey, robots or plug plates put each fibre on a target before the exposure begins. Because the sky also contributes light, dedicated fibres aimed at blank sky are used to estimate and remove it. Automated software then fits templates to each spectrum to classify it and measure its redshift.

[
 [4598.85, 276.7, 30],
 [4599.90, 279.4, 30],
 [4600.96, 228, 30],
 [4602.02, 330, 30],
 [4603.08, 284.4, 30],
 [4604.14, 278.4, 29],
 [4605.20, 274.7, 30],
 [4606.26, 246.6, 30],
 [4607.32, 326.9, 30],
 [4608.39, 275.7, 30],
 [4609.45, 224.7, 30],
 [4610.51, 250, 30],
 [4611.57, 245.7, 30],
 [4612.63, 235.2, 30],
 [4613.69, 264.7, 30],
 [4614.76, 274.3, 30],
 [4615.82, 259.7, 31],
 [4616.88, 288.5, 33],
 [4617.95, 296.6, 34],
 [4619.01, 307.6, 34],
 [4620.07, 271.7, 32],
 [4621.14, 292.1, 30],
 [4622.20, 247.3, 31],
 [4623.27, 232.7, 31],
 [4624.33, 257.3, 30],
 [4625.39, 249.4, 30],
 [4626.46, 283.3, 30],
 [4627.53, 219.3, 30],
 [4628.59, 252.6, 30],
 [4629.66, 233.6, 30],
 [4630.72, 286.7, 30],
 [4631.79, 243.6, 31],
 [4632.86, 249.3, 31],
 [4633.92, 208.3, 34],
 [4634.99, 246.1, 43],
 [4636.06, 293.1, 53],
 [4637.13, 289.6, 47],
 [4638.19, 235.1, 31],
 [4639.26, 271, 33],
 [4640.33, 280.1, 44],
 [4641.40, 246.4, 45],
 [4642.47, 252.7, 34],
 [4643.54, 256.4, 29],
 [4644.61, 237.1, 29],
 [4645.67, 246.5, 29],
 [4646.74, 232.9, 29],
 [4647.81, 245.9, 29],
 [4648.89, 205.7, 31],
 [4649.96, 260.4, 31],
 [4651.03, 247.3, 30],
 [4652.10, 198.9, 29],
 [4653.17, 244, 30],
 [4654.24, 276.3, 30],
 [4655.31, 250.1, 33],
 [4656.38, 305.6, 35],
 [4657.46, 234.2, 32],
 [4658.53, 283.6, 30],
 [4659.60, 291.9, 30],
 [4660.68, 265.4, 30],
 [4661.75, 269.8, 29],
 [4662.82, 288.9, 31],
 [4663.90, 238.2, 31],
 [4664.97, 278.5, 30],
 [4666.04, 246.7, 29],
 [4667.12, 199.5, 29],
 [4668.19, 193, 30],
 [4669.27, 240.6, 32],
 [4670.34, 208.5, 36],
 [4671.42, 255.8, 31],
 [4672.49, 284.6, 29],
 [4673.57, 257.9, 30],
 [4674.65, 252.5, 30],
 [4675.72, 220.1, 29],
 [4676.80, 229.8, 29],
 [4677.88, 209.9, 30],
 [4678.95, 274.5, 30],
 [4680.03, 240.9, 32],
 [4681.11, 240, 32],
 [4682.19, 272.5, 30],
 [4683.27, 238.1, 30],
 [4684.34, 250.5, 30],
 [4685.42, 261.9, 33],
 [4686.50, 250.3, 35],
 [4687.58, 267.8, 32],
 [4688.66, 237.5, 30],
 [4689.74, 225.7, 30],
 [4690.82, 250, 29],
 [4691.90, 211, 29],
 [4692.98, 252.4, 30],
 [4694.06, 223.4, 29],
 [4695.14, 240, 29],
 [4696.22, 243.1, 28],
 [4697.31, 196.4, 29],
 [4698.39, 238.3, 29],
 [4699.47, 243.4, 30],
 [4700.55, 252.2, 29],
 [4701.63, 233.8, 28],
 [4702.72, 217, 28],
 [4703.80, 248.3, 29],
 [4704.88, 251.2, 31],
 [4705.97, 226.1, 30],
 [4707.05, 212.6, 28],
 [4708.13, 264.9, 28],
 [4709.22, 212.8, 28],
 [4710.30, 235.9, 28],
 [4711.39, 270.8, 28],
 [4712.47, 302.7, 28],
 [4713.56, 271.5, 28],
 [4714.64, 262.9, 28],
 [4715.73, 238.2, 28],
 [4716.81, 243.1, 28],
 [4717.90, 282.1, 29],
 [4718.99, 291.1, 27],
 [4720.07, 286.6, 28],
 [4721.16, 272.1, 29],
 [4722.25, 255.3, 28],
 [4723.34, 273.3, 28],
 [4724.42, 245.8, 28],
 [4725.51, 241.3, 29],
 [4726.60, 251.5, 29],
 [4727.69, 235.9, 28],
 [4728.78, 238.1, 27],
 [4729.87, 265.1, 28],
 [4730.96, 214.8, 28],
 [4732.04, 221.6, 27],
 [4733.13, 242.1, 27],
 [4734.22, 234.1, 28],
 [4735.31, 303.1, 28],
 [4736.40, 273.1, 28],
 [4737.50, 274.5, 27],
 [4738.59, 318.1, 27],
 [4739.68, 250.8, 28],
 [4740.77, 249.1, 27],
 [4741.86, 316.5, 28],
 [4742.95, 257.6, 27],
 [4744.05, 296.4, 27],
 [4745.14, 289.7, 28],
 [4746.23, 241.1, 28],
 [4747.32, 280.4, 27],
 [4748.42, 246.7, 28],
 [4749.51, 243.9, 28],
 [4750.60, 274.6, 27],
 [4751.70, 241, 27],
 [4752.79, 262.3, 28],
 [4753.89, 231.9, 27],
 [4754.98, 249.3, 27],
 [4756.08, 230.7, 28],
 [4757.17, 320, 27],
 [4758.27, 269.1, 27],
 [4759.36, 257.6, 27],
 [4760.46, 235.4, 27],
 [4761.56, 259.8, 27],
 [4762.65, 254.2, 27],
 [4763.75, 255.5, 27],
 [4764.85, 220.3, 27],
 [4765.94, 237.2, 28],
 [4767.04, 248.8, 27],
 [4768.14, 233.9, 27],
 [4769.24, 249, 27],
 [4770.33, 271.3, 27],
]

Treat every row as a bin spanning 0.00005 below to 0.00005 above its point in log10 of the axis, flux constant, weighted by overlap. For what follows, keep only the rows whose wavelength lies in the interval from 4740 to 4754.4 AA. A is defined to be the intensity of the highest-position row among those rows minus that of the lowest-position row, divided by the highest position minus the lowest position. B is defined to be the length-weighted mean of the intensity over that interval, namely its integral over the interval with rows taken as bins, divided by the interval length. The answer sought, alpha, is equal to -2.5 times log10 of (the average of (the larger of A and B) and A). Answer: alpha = -5.30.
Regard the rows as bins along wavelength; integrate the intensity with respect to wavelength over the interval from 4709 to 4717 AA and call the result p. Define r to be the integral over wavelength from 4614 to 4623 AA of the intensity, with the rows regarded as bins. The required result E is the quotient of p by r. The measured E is 0.82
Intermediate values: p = 2057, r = 2499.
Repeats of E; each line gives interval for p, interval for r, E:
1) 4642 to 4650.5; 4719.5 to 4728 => 0.94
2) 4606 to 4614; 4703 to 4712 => 0.96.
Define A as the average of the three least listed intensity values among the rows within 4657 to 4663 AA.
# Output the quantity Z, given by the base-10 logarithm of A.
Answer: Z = 2.41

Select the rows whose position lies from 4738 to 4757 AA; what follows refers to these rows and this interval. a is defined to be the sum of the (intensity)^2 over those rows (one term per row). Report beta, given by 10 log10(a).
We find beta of 60.8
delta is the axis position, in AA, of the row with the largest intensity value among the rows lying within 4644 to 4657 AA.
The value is 4656.38 AA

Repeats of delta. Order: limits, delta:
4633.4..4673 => 4656.38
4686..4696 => 4687.58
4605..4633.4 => 4607.32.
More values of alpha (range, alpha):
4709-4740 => -5.29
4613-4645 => -5.28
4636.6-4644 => -5.27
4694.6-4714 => -5.21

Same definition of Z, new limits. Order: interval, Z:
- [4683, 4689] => 2.38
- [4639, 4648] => 2.38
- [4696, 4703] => 2.33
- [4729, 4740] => 2.35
